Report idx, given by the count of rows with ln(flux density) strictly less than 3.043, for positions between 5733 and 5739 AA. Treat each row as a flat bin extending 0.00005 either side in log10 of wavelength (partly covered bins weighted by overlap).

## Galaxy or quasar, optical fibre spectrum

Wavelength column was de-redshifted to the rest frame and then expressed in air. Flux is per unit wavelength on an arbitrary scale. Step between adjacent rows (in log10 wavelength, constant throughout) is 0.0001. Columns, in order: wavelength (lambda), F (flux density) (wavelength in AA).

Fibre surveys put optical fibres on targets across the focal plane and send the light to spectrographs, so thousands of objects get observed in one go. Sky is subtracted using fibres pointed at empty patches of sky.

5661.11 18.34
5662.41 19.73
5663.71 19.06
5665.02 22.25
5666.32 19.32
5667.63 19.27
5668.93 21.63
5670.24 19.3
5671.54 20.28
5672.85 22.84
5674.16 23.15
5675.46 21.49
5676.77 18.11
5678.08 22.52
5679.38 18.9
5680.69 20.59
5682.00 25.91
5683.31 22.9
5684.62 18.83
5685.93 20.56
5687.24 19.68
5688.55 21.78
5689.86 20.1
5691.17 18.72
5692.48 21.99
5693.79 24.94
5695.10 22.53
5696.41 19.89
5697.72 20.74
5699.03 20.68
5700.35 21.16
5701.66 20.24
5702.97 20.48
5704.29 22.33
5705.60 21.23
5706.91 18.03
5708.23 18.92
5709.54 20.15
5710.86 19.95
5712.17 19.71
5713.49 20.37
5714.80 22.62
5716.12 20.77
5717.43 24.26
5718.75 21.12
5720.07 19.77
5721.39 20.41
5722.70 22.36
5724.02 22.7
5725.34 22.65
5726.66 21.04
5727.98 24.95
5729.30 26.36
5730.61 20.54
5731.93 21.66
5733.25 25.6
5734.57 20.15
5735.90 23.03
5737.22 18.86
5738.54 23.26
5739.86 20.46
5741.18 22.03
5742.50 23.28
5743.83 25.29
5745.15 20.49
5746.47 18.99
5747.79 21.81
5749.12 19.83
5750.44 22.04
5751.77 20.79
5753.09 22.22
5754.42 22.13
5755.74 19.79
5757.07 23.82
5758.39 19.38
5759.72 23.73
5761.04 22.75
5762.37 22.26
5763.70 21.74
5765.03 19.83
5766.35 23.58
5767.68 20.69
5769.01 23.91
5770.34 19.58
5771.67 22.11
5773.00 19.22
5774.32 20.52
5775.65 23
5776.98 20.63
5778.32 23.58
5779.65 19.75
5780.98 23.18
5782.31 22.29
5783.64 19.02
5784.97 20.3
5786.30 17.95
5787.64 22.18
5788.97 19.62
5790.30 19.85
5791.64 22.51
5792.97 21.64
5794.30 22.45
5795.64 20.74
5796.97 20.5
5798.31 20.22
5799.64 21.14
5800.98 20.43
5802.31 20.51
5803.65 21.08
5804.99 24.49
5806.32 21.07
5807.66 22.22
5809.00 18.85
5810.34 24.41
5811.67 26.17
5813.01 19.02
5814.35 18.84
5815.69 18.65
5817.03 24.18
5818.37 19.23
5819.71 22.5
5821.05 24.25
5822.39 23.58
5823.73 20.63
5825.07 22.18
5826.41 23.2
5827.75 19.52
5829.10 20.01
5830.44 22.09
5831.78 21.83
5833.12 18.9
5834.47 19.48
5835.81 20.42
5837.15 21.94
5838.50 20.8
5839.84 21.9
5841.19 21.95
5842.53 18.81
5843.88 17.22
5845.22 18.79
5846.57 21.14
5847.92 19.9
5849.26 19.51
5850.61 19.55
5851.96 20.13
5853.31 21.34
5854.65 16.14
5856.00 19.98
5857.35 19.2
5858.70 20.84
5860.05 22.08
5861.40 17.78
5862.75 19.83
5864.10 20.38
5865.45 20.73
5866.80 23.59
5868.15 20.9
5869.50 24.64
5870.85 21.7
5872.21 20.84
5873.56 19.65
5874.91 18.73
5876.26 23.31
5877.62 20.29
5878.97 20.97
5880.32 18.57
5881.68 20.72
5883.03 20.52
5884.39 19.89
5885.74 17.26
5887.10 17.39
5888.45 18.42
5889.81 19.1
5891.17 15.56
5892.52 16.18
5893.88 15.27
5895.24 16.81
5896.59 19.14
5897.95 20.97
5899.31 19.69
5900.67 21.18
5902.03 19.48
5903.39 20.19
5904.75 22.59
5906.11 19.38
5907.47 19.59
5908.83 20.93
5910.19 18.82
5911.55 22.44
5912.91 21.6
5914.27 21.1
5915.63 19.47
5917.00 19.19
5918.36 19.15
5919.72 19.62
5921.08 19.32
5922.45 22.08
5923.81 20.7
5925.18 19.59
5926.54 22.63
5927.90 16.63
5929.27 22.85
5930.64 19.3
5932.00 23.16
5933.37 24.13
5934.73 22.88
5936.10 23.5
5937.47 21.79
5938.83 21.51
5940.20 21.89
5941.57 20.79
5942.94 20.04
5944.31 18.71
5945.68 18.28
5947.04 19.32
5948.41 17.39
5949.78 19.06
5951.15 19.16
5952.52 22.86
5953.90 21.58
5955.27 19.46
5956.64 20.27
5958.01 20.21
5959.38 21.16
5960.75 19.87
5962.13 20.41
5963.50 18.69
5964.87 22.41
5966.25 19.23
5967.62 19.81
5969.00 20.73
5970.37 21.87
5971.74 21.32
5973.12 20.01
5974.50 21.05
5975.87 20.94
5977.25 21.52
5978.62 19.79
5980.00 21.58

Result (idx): 2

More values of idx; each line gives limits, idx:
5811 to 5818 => 3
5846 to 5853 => 4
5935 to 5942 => 1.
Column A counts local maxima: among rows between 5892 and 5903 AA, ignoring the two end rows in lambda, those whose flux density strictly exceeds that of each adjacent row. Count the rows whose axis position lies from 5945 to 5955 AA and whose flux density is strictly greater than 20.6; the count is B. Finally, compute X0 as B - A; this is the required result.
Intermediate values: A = 2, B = 2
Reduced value 0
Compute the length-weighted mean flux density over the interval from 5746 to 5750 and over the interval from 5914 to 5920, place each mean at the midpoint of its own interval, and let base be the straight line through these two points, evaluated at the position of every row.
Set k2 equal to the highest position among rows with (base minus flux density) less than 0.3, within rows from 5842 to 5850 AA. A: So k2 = 5847.92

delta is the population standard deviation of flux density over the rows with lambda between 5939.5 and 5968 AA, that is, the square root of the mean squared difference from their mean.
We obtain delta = 1.35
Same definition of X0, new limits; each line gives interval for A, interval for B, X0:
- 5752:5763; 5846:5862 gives 2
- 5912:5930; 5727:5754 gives 10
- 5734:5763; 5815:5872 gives 14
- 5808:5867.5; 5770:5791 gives -4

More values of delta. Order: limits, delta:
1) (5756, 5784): 1.70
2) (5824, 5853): 1.46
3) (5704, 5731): 1.98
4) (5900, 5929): 1.46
